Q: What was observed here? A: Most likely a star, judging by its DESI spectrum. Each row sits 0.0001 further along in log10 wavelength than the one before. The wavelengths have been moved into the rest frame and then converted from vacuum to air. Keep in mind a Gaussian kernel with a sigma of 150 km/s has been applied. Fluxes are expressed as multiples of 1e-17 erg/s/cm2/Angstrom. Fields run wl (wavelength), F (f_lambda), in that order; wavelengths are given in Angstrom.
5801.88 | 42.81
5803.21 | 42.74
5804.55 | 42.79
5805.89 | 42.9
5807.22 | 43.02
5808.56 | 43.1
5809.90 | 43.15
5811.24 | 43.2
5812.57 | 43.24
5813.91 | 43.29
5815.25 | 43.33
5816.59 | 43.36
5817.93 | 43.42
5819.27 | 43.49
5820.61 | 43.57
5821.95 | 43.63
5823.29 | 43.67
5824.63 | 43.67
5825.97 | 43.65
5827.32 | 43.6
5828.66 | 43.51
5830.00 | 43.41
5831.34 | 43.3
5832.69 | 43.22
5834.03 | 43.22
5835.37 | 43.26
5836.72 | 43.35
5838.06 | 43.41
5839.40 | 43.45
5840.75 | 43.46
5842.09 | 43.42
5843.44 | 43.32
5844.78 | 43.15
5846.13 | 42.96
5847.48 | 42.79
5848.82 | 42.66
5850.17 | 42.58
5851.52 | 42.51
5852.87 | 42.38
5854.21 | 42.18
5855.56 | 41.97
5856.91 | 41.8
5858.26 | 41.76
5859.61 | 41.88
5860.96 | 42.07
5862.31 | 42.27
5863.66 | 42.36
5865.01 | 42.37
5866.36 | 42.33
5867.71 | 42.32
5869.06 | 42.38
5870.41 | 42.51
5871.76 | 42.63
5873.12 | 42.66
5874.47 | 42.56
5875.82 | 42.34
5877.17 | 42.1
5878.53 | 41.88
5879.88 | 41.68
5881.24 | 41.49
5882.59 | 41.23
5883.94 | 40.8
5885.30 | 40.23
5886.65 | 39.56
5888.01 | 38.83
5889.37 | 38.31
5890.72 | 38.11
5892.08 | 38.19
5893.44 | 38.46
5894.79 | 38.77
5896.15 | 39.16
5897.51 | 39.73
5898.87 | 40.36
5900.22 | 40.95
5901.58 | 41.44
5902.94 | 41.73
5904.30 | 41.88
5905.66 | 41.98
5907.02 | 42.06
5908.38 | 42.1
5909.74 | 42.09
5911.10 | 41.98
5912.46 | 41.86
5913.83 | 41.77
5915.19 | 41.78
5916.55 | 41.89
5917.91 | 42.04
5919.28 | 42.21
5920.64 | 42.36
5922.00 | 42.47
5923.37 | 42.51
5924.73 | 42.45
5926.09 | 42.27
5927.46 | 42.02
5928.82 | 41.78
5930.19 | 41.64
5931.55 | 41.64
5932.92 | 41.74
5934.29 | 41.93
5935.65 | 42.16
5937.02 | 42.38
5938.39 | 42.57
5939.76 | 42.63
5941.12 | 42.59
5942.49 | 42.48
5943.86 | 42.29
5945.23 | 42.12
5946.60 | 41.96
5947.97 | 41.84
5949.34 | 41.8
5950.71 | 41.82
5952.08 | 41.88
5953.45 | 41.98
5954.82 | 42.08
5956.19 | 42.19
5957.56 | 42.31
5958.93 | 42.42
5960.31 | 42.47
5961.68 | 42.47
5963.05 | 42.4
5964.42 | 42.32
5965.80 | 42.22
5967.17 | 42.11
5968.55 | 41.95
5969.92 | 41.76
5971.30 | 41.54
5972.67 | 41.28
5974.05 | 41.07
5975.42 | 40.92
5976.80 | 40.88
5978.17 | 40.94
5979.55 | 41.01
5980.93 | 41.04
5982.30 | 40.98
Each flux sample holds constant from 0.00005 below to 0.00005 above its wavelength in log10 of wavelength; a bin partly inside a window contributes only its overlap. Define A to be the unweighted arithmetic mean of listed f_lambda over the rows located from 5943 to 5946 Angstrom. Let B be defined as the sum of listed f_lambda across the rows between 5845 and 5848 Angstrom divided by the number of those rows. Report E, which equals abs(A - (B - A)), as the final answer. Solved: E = 41.5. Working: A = 42.2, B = 42.9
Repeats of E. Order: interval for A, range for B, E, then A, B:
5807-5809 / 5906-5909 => 44.0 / 43.1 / 42.1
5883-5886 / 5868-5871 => 38.6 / 40.5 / 42.4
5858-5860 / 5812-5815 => 40.4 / 41.8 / 43.3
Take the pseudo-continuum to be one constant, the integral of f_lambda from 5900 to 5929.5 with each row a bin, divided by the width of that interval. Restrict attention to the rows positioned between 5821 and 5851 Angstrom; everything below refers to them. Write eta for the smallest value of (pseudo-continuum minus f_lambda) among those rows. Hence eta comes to -1.67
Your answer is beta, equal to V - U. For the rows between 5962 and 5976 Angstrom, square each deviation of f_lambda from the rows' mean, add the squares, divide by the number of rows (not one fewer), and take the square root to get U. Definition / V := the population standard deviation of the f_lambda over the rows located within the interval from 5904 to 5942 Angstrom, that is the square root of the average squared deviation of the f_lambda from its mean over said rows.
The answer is -0.2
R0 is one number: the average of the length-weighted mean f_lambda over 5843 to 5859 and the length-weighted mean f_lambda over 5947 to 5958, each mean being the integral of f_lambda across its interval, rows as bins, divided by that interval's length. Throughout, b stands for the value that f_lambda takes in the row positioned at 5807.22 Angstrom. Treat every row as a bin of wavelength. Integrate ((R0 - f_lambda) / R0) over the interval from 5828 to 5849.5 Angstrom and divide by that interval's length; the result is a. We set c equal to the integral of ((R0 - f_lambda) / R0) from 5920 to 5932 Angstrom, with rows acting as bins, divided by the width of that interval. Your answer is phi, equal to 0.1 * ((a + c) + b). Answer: 4.30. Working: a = -0.024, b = 43.02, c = 0.002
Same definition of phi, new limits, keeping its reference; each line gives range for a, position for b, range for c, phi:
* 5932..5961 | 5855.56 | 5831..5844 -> 4.19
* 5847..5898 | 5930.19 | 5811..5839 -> 4.16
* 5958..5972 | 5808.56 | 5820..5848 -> 4.31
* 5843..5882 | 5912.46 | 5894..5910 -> 4.19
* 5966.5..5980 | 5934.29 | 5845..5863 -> 4.19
